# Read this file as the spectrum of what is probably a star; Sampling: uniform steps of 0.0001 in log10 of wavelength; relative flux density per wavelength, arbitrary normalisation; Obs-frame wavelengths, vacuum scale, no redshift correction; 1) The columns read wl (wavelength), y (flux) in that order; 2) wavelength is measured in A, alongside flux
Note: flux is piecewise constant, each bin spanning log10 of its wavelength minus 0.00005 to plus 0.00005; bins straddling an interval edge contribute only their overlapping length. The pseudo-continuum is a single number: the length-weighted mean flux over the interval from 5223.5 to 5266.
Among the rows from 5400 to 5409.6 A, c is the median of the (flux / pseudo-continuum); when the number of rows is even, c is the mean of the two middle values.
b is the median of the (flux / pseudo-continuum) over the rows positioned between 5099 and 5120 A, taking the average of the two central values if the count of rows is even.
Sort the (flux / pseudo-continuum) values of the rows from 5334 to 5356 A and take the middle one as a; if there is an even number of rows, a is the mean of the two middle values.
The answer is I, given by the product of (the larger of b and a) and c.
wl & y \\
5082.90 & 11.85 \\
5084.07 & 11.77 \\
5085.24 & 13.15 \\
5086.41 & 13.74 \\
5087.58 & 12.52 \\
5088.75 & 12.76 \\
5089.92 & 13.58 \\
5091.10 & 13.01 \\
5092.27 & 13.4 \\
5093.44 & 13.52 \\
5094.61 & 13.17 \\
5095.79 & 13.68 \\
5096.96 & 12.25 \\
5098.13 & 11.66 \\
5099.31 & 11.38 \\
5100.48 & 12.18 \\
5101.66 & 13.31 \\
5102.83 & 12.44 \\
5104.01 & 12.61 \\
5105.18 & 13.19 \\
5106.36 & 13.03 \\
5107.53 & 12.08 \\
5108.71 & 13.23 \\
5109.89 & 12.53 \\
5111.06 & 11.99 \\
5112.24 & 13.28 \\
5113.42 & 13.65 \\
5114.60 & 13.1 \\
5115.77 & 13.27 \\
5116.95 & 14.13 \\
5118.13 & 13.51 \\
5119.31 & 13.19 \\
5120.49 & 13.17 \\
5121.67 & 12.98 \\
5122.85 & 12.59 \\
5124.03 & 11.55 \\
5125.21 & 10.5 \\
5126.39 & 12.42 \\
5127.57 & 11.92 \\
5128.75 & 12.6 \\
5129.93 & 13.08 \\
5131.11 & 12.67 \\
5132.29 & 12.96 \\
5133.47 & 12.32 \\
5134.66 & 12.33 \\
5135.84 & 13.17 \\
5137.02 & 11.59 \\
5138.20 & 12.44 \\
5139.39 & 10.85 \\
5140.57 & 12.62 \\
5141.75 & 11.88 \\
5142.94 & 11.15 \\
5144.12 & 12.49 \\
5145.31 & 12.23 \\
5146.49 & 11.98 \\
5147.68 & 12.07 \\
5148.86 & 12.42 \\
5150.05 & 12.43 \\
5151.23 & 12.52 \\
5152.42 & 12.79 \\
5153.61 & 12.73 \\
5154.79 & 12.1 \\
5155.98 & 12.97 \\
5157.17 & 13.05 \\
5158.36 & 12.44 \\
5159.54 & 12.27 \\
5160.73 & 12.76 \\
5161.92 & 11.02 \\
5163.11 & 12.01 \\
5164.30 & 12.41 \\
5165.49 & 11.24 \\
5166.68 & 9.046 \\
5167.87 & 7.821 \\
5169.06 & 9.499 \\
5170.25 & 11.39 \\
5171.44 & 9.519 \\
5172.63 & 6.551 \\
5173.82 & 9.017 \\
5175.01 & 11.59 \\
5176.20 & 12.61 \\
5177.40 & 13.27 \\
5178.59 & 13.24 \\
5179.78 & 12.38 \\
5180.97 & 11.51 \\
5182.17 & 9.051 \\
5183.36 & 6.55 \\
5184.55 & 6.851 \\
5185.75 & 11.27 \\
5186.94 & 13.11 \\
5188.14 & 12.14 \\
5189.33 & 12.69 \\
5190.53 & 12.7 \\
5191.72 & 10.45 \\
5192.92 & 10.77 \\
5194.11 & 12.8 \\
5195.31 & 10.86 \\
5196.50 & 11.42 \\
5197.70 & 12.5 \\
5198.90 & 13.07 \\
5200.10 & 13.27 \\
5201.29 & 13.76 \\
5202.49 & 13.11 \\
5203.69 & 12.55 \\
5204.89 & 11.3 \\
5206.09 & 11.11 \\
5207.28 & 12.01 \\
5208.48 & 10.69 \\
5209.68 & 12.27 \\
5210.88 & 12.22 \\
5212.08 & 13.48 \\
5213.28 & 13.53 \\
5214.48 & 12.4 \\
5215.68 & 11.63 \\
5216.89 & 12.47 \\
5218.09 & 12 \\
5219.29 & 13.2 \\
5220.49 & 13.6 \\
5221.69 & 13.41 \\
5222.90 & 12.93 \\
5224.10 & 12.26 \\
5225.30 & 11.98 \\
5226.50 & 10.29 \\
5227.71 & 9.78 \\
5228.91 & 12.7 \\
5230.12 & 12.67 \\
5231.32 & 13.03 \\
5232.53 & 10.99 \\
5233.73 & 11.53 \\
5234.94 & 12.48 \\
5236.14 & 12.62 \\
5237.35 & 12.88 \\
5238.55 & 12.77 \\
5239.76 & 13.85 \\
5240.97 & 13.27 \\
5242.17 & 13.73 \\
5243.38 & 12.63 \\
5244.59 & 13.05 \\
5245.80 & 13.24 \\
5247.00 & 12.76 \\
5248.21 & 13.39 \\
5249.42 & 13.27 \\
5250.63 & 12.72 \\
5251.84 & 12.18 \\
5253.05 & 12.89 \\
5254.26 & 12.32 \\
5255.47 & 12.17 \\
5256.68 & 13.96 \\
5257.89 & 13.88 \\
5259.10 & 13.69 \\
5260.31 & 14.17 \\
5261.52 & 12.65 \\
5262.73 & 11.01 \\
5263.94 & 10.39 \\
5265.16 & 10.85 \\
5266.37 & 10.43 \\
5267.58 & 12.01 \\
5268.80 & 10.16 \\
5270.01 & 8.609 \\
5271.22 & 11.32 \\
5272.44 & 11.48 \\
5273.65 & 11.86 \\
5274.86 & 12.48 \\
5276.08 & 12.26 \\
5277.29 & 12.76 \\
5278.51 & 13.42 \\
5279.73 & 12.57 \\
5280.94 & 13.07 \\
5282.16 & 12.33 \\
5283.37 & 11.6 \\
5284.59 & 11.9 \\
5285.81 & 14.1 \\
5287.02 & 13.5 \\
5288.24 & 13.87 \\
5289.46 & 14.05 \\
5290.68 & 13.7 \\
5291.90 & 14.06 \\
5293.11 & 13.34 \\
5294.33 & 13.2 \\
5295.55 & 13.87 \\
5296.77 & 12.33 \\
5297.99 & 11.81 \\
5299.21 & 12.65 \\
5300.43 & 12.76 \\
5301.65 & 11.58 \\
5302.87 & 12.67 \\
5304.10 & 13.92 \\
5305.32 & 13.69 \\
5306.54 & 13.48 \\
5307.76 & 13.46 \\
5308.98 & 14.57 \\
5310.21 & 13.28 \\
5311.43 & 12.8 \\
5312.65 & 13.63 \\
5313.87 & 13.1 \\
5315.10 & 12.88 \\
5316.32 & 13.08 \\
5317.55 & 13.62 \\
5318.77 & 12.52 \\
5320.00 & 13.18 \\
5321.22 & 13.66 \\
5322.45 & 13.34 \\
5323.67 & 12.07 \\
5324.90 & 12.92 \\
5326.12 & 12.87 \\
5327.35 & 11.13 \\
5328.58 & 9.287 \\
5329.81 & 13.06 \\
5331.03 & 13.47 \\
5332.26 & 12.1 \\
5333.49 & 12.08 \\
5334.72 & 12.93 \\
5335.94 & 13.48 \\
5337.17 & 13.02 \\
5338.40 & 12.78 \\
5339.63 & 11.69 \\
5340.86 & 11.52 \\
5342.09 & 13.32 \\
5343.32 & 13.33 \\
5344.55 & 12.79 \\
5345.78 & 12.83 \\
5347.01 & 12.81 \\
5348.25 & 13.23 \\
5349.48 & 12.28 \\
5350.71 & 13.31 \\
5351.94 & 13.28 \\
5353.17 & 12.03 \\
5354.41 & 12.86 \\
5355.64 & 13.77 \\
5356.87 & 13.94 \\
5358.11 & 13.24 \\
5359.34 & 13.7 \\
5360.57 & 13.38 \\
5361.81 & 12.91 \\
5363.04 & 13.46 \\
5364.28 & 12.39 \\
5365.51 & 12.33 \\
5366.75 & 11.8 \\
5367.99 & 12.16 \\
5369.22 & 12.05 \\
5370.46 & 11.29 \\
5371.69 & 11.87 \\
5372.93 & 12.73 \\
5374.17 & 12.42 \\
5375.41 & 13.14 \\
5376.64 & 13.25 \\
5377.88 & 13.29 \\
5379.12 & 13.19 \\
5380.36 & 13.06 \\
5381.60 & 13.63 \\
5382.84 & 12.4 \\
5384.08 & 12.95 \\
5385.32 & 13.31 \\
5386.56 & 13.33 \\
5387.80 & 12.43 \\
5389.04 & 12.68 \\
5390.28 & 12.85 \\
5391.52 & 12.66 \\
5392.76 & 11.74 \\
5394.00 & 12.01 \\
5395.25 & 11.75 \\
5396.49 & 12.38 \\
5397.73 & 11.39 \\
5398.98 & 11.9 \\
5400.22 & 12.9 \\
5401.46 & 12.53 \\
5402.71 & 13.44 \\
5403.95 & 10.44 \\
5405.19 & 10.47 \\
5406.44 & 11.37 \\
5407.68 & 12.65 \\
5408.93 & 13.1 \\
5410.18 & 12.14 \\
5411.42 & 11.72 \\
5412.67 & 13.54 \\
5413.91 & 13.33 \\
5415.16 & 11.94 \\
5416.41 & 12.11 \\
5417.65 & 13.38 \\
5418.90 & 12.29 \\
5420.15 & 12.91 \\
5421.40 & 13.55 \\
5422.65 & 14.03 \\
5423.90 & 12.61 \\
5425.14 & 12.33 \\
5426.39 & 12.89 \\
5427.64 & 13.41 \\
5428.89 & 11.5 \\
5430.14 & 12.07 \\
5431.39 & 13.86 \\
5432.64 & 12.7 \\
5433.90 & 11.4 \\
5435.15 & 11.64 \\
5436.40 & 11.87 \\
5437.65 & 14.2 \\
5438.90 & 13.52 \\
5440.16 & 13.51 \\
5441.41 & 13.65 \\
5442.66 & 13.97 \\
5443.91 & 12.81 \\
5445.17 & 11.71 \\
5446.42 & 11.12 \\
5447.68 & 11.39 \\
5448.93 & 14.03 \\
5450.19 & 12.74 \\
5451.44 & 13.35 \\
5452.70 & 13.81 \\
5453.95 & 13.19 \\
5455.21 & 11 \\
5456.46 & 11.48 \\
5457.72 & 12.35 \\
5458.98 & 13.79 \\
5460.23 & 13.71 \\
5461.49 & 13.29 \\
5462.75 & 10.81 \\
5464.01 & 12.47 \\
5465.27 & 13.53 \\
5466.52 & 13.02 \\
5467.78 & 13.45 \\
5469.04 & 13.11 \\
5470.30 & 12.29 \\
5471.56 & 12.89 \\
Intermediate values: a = 1.03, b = 1.05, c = 1.01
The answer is 1.06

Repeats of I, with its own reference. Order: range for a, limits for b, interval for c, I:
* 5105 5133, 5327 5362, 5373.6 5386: 1.09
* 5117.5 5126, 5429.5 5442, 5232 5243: 1.07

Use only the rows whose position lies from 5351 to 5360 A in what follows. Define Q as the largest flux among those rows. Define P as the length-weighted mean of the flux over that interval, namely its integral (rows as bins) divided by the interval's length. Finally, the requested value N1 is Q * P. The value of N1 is 185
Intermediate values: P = 13.3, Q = 13.94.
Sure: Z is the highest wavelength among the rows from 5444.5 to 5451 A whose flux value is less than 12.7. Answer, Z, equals 5447.68 A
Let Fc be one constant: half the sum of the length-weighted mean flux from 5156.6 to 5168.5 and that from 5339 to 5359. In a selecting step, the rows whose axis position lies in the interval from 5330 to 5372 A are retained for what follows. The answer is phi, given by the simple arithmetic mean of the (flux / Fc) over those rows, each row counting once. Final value 1.05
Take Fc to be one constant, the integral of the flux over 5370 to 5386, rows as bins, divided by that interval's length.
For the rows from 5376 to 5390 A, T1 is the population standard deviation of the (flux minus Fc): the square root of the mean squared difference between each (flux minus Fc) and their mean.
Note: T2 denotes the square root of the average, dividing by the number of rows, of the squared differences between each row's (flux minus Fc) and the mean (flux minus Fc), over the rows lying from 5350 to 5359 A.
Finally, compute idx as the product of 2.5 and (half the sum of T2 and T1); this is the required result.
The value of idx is 1.20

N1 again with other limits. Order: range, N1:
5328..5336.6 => 167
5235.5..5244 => 182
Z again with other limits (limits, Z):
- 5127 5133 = 5131.11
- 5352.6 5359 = 5353.17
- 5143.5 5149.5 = 5148.86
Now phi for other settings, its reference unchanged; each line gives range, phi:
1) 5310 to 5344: 1.05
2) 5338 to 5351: 1.05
